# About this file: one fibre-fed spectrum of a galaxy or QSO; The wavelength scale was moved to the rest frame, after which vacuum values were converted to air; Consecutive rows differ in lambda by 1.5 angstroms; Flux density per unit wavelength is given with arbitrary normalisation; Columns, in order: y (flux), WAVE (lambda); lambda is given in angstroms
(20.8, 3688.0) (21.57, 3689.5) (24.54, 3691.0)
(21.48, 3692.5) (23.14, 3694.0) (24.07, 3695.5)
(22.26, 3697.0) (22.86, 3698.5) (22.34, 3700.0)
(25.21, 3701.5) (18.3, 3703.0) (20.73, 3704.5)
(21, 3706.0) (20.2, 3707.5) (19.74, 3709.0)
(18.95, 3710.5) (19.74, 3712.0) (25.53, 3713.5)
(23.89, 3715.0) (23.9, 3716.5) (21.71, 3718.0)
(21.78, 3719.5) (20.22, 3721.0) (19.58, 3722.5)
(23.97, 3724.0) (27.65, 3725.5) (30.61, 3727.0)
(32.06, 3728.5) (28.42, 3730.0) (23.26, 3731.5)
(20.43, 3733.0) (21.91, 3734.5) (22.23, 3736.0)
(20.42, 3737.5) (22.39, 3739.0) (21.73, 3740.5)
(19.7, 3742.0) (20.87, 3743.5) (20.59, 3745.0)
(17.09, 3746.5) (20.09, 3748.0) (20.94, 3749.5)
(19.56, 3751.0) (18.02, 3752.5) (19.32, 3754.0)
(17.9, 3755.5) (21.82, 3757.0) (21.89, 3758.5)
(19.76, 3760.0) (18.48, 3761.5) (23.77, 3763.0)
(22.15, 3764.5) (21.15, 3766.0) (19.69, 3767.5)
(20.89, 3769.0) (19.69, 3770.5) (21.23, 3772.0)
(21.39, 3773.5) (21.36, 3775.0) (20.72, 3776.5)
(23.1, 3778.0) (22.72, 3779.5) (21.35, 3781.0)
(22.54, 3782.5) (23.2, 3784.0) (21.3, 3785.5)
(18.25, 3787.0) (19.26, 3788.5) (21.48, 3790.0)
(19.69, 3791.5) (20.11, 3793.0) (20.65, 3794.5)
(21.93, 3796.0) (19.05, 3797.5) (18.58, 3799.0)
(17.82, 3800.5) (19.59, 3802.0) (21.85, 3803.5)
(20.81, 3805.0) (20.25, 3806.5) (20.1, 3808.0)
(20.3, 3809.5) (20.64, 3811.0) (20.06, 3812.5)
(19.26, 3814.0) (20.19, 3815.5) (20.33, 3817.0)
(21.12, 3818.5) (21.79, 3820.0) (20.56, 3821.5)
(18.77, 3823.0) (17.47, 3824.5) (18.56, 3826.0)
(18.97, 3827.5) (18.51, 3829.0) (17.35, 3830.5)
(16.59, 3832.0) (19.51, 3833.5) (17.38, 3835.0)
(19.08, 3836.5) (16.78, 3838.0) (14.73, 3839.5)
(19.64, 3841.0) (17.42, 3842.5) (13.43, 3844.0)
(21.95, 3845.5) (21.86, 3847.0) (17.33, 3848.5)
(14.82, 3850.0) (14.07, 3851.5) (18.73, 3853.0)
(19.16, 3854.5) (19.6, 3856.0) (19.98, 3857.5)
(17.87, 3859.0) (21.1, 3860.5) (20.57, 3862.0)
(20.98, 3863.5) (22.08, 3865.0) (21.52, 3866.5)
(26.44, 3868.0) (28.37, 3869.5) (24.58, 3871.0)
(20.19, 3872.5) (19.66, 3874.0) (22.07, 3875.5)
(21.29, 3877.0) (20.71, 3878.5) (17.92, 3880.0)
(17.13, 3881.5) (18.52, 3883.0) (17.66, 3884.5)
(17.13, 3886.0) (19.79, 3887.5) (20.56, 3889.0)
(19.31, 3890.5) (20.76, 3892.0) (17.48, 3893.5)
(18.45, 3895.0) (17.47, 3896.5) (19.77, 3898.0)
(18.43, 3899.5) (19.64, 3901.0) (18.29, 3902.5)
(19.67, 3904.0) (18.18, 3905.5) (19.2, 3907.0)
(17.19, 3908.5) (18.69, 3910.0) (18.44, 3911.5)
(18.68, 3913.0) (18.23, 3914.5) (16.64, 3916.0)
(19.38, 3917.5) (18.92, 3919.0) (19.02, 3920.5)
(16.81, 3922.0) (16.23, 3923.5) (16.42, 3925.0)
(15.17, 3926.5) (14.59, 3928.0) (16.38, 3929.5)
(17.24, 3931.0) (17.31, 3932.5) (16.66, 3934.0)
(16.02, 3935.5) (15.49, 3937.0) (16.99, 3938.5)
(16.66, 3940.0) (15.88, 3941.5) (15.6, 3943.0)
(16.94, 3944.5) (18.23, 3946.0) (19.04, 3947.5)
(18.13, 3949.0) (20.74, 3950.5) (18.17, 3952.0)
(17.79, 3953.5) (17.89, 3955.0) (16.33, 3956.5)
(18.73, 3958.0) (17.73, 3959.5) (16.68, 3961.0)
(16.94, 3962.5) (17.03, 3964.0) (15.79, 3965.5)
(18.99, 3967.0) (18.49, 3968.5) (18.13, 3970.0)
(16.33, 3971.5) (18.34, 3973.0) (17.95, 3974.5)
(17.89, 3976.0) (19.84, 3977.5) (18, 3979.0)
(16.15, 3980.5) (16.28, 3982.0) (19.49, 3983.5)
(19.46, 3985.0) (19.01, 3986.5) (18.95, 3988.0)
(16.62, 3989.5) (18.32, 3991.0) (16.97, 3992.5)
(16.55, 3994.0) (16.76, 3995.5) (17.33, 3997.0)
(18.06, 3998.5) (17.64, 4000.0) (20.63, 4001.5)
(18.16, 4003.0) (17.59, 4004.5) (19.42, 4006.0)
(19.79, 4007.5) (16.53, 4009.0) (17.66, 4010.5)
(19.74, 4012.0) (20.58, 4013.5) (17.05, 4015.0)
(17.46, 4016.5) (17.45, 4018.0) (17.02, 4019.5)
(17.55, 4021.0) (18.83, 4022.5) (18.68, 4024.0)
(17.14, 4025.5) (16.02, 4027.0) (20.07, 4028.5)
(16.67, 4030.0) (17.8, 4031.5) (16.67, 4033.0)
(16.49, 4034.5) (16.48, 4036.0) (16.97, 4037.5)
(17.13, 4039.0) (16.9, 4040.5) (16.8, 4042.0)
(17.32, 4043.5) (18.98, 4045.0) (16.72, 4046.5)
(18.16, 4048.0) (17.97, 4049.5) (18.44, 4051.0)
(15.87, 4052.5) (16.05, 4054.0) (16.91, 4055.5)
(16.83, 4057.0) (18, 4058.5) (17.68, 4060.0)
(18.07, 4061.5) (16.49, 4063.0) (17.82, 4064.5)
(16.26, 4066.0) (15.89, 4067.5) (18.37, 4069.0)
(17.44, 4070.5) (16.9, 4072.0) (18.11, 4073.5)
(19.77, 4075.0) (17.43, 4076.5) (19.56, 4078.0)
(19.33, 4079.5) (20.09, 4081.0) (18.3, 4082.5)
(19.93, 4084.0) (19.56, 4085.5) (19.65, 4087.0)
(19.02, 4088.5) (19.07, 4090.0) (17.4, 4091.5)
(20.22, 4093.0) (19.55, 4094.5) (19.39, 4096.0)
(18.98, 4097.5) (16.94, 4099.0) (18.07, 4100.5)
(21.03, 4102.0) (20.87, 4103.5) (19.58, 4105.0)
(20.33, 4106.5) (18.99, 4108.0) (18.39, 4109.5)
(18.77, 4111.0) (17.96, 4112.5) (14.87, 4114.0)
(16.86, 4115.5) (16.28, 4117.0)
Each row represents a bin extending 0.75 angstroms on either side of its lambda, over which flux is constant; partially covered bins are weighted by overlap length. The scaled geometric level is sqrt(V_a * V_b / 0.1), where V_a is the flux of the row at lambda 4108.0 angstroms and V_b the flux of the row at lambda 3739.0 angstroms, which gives 65.2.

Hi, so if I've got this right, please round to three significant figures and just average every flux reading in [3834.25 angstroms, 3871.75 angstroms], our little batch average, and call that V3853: 19.6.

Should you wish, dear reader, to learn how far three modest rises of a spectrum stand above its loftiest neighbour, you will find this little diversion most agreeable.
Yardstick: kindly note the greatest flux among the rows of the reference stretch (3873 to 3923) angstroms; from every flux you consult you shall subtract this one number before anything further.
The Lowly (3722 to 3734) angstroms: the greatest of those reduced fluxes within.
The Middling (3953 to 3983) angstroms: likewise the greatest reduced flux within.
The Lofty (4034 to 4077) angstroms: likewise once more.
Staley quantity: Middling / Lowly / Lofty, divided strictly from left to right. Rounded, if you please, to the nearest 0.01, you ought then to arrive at 0.10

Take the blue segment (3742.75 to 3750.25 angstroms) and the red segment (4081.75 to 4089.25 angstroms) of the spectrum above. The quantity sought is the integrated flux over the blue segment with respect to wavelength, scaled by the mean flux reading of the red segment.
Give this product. 2882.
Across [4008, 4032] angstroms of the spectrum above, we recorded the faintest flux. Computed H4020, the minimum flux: 16.02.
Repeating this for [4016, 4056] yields 15.87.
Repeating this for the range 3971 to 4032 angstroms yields 16.02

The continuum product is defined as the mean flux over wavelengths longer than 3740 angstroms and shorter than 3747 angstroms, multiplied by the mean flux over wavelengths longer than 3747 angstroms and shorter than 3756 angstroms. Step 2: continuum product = 386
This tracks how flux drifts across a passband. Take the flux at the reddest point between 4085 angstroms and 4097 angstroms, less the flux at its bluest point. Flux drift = -0.2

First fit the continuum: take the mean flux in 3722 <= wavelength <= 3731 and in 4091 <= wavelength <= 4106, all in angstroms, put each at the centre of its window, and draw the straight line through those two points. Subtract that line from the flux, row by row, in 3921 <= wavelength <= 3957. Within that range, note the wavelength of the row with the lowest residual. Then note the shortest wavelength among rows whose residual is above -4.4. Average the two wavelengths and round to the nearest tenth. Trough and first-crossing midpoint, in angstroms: 3937.0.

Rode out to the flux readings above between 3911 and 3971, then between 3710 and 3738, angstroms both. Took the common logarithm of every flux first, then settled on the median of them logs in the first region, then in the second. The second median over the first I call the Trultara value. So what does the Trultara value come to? 1.09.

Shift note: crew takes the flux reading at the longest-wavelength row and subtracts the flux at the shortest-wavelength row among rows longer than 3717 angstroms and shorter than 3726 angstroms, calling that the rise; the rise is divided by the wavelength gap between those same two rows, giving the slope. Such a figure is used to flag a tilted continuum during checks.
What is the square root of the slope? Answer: 0.9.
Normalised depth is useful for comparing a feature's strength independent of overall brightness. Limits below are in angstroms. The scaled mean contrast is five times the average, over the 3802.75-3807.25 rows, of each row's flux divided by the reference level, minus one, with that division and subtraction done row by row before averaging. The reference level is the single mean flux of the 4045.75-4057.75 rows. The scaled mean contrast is 1.12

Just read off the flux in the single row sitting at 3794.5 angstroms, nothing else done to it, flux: 20.65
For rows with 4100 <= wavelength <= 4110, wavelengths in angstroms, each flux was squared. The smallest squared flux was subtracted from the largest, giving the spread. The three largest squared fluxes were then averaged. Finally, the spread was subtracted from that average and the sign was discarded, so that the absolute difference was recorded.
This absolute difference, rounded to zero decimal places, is 315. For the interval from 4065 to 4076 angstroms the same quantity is 214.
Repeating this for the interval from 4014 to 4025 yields 272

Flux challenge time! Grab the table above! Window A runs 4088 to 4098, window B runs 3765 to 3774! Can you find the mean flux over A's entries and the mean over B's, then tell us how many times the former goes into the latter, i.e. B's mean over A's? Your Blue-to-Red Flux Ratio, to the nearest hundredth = 1.08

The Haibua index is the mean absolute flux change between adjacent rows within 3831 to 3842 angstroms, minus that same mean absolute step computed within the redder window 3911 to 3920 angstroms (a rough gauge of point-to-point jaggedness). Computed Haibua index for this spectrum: 1.6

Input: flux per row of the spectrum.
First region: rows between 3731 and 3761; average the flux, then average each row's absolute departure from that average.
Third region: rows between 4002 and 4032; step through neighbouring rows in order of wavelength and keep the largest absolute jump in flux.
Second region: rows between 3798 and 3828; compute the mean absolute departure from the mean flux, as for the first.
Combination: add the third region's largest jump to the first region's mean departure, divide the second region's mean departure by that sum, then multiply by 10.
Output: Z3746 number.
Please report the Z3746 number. 1.8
